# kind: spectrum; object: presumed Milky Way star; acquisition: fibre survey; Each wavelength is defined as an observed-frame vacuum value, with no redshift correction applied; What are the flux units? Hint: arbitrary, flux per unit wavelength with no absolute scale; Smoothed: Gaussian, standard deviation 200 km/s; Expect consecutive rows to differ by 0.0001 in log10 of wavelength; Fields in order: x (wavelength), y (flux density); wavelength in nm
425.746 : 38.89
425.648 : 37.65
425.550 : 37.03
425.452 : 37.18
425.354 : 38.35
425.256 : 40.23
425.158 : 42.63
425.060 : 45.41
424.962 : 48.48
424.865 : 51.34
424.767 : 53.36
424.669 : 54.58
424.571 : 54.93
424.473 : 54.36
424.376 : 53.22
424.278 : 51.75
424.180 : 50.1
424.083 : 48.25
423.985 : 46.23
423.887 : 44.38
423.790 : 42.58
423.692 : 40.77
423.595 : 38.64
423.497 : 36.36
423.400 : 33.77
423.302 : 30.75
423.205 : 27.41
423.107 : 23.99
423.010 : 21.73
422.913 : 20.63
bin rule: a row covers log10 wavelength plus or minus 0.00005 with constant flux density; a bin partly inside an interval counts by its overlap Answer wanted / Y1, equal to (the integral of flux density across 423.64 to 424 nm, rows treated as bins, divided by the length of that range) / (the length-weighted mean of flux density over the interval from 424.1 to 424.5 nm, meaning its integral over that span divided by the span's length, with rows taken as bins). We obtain 0.8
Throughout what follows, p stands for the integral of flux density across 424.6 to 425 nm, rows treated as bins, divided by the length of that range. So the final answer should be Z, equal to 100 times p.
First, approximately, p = 52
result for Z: 5221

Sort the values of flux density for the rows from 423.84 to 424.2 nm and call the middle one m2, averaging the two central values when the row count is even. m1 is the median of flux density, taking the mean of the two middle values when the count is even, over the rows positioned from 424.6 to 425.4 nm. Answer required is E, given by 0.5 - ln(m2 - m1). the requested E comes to 1.72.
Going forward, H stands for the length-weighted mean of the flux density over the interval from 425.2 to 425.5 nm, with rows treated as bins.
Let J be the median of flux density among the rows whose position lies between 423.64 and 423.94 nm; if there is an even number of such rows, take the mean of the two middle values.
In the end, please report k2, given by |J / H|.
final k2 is 1.10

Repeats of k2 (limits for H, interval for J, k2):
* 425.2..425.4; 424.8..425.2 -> 1.19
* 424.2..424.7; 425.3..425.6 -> 0.70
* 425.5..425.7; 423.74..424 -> 1.19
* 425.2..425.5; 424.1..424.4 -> 1.34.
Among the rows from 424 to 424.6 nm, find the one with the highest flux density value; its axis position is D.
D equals 424.571 nm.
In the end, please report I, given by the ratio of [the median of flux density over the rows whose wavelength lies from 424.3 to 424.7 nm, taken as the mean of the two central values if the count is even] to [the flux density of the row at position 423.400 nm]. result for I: 1.6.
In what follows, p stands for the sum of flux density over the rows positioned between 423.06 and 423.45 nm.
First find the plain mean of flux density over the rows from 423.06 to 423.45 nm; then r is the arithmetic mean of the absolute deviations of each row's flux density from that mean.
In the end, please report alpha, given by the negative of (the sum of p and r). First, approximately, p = 116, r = 3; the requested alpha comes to -119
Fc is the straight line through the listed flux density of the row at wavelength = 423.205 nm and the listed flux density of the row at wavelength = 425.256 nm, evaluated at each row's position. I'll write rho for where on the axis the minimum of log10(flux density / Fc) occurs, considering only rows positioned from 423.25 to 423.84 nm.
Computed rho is 423.302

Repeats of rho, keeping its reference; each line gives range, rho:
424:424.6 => 424.083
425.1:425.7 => 425.550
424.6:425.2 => 425.158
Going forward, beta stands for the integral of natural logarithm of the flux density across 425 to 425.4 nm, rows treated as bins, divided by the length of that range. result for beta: 3.73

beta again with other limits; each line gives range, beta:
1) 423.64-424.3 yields 3.83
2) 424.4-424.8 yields 3.99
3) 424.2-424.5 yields 3.97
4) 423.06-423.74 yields 3.48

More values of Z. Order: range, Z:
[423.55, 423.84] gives 4081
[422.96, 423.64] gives 3032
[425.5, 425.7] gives 3736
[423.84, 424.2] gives 4701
